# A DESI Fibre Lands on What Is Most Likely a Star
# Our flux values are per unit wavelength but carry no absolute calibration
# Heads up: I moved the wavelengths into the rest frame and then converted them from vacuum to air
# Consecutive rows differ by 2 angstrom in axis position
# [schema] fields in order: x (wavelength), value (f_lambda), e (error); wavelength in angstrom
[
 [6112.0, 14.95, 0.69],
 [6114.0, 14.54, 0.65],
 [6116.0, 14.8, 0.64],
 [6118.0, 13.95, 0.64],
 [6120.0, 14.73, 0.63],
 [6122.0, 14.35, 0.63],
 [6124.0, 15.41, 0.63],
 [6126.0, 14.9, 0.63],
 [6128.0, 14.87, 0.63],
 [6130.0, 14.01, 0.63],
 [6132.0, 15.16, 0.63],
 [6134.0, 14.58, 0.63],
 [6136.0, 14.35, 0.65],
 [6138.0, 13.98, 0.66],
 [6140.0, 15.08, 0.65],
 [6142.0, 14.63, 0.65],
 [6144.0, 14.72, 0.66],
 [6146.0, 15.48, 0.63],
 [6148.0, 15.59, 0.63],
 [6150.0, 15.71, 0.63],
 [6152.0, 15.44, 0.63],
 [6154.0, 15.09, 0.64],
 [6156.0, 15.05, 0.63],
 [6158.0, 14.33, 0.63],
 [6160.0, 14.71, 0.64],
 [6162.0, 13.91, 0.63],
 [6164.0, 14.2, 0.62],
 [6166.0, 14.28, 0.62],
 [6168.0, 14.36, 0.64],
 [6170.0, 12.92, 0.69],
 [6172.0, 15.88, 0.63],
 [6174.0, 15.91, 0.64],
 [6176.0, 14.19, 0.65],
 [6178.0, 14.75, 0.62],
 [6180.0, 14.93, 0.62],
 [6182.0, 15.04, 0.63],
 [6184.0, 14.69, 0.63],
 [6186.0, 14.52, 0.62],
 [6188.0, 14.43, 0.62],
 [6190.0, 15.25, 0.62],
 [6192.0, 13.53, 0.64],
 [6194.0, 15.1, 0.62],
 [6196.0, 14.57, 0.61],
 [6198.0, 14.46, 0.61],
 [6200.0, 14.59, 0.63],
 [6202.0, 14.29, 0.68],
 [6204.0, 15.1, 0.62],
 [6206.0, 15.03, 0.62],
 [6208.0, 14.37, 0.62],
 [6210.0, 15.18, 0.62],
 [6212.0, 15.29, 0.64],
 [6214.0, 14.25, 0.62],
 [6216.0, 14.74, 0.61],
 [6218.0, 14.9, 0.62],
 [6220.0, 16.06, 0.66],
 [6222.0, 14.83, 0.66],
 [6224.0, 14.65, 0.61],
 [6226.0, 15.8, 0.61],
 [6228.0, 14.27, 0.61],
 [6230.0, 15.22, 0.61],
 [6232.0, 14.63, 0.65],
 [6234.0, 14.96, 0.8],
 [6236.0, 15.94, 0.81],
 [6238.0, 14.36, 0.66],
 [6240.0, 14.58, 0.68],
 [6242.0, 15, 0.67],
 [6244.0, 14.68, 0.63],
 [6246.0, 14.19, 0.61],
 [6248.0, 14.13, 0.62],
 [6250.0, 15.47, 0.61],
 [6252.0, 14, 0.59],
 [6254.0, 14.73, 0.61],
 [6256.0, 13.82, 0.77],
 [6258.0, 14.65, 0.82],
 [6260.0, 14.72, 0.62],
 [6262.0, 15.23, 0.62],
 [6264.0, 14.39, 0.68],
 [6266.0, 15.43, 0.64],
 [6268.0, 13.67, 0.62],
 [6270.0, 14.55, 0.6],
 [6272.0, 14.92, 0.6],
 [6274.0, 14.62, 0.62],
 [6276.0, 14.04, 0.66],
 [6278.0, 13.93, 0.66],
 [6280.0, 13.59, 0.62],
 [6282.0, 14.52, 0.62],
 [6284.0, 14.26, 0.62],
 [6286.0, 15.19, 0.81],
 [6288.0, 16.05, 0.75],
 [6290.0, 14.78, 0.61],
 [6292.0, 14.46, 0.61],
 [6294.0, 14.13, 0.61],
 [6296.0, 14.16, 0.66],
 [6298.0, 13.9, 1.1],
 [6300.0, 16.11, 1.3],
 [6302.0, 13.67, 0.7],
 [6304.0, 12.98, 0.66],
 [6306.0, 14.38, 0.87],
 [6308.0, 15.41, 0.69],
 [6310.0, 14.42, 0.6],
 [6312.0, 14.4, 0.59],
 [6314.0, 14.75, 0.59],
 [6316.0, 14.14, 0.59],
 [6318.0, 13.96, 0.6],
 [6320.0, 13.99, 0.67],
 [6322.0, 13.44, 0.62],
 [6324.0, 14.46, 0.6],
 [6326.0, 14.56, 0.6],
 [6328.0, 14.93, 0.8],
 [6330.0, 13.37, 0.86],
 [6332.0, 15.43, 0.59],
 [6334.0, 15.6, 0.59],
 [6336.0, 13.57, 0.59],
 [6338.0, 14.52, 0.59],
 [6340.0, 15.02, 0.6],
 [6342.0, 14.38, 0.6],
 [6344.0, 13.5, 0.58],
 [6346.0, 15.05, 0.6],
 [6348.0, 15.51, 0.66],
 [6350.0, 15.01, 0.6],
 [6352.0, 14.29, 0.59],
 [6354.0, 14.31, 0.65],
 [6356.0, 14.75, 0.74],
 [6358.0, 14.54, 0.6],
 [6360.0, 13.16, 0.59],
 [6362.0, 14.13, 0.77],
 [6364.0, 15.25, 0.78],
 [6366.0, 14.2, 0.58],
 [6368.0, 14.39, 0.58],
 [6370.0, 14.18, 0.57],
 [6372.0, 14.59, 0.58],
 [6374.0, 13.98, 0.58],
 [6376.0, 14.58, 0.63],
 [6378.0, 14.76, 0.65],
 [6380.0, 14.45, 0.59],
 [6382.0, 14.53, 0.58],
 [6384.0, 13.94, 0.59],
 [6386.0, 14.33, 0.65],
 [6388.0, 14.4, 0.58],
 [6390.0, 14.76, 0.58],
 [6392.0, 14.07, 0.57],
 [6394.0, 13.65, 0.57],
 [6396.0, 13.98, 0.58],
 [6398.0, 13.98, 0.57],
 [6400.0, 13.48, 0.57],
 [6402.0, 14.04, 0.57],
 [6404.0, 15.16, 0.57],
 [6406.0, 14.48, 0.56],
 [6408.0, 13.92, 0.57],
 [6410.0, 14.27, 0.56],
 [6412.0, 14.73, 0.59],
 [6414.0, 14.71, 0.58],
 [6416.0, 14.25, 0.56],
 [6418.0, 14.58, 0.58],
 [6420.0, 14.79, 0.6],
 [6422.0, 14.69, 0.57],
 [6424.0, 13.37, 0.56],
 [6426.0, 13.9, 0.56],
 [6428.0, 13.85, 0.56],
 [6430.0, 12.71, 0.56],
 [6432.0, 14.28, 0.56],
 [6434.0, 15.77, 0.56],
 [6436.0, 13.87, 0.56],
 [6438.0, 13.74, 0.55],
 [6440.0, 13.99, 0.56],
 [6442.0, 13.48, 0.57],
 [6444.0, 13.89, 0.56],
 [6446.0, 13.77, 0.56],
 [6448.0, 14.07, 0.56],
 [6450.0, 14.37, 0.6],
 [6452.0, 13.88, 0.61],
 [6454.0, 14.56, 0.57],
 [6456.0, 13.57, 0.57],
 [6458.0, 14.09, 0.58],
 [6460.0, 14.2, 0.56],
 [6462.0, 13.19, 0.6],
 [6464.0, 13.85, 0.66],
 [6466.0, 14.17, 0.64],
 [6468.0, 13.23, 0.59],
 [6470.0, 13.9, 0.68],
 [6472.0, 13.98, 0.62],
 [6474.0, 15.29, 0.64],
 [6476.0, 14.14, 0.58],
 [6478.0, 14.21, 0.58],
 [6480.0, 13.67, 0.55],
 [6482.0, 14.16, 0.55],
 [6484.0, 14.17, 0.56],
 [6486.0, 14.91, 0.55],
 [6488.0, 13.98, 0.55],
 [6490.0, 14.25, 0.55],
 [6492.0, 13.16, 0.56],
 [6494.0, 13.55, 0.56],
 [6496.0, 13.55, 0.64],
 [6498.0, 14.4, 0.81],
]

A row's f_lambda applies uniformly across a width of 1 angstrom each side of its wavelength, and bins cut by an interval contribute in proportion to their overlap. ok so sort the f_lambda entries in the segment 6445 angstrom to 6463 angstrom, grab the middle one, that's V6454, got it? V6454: 14.1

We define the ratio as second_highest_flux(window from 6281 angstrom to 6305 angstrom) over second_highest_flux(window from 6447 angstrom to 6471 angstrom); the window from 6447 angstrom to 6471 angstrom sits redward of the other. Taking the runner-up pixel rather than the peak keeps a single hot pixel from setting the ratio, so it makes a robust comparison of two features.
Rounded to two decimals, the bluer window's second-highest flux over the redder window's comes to 1.12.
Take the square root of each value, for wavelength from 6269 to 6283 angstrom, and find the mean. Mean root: 3.78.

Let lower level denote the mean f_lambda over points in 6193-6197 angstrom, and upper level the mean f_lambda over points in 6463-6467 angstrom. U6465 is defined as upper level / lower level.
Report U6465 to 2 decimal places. 0.94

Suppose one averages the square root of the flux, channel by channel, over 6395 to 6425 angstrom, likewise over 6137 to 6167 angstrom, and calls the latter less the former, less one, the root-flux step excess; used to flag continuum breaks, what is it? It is -0.932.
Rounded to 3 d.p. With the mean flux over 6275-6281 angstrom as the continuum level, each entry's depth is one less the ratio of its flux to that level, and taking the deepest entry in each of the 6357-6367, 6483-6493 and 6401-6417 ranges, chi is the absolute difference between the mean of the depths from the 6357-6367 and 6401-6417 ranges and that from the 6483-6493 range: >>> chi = 0.027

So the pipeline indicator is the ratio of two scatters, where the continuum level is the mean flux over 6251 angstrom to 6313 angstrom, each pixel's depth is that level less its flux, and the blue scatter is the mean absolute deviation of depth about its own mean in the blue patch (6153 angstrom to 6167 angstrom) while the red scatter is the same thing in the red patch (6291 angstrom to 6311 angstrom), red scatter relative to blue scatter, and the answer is 1.6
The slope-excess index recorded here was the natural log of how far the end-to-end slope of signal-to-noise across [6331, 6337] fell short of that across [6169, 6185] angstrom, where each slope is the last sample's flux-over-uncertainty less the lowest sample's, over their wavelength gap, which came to 0.11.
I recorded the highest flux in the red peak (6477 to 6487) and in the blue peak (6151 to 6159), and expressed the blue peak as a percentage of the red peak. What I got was 103.6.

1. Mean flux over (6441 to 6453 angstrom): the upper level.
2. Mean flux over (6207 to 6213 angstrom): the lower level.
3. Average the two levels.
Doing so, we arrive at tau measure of 14.4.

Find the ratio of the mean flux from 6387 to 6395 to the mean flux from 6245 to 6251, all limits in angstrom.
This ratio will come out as 0.97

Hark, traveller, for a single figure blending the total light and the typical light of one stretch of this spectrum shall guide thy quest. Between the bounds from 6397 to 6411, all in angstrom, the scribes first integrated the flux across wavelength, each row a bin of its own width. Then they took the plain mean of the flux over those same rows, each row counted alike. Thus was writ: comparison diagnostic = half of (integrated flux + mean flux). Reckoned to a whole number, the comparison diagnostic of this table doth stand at 106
